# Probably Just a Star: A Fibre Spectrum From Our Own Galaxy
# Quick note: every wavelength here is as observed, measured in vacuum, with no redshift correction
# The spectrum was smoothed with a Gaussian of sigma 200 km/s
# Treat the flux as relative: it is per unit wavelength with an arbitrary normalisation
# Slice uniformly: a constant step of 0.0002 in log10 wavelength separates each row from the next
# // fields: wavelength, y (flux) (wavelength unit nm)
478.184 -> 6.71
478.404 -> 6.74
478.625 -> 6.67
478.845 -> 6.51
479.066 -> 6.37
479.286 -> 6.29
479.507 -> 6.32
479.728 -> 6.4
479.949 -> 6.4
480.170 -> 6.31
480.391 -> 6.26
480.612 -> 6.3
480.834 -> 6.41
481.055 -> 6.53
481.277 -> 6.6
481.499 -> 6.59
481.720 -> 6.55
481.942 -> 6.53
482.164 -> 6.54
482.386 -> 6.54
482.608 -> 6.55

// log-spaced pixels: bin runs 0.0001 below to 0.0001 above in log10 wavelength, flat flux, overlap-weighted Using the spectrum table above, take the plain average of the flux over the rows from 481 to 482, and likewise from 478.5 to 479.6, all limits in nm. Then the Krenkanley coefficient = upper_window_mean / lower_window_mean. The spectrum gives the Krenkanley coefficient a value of 1.020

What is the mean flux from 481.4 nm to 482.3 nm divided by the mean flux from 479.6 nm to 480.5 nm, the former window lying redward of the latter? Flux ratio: 1.03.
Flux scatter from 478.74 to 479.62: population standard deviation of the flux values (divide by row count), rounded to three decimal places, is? 0.084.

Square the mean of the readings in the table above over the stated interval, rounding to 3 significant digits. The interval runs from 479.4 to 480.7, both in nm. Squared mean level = 40.1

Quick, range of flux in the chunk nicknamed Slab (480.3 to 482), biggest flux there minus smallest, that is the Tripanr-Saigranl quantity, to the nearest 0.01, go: 0.34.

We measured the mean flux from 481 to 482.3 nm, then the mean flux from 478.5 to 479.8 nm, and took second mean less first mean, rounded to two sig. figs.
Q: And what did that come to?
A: -0.13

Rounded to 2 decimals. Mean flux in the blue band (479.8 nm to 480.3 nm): 6.36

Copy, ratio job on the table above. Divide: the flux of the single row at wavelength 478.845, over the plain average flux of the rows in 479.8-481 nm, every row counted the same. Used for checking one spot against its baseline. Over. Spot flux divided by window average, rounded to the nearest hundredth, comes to 1.03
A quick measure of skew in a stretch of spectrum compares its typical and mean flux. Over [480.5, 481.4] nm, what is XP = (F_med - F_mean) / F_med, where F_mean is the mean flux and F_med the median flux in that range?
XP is 0.002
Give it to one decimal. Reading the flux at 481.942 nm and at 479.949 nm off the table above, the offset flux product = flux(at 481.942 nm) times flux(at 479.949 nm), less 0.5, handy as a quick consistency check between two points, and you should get 41.3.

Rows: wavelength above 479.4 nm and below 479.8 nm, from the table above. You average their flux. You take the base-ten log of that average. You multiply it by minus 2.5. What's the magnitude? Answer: -2.01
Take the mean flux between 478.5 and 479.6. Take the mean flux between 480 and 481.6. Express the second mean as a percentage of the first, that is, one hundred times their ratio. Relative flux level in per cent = 100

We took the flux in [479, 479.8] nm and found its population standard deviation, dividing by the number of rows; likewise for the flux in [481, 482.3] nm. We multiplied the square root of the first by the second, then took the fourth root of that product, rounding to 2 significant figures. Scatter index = 0.28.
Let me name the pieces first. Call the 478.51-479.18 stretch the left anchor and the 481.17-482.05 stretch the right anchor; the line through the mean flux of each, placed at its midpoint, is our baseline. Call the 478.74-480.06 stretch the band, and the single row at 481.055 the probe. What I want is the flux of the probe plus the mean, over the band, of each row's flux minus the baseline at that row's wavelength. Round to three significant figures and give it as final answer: 6.38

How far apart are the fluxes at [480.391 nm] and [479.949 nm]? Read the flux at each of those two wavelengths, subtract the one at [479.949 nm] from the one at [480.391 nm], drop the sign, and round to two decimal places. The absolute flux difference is 0.14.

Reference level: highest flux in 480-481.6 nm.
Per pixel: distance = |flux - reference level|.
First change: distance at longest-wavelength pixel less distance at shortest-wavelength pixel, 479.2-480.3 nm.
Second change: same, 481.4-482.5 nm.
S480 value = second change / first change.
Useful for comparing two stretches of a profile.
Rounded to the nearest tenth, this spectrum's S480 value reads -2.5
